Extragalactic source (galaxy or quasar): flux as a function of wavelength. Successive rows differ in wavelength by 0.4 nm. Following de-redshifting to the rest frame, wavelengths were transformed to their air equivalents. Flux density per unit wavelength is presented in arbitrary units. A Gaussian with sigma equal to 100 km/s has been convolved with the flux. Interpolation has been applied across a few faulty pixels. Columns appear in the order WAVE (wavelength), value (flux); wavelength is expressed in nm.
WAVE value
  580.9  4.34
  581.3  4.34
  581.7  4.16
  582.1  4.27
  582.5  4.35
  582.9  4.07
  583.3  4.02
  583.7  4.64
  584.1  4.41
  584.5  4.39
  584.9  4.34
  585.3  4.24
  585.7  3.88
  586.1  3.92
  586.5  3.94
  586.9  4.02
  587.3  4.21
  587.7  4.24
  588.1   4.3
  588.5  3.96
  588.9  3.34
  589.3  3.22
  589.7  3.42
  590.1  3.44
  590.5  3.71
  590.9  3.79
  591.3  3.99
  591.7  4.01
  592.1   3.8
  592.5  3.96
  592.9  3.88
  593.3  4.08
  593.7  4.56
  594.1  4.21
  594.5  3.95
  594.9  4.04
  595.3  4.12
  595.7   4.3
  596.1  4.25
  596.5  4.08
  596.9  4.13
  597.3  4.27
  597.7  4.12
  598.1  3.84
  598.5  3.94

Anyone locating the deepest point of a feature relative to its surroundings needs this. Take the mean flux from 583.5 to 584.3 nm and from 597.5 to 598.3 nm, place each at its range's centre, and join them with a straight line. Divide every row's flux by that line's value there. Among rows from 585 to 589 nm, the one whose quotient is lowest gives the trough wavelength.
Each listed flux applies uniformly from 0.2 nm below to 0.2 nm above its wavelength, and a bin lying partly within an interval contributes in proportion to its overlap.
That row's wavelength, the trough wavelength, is 588.9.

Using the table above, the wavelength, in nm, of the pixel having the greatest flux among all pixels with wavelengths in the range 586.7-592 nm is 588.1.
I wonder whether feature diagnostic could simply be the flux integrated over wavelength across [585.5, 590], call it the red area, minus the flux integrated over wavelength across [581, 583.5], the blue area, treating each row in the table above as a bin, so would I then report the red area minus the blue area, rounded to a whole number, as 7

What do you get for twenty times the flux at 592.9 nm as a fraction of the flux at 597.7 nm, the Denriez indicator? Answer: 18.8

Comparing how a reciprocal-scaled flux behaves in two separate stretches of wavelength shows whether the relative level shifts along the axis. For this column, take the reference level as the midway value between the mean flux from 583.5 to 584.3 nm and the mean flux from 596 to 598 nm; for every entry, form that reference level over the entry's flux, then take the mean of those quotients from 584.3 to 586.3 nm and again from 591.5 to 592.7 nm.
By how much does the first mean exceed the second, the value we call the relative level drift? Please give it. -0.059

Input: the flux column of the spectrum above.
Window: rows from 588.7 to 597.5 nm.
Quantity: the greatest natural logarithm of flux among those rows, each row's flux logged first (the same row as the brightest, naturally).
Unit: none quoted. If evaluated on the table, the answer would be 1.52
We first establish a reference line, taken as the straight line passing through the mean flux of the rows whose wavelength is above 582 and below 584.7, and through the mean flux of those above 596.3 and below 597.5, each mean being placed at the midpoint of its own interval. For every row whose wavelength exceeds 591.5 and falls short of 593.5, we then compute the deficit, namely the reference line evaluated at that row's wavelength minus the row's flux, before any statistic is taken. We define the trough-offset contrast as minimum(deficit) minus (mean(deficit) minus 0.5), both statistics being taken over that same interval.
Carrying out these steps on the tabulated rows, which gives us 0.36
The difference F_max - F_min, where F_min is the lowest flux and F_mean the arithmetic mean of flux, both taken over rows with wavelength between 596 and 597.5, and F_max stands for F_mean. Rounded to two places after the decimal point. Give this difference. 0.10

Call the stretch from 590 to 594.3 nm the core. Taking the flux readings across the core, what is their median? 3.96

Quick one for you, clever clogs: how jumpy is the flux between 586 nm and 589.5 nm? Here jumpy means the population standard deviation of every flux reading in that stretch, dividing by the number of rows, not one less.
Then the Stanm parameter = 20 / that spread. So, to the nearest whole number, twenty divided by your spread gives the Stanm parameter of 56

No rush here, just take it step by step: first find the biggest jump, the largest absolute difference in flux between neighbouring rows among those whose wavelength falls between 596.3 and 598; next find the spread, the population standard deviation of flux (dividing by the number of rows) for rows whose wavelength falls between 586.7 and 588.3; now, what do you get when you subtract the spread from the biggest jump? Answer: 0.05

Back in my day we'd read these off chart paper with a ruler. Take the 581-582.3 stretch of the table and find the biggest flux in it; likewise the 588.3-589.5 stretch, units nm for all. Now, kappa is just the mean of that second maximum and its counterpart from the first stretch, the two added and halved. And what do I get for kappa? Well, 4.15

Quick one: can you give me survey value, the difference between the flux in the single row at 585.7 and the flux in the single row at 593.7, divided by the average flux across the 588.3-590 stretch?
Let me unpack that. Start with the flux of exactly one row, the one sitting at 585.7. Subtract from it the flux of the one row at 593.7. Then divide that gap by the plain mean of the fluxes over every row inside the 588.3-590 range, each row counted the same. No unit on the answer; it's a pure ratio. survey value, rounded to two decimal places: -0.20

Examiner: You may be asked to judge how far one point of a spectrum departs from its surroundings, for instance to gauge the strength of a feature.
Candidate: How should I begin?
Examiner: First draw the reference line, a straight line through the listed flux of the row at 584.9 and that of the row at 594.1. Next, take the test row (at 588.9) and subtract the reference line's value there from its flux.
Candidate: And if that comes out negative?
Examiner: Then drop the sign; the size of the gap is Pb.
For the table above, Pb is 0.94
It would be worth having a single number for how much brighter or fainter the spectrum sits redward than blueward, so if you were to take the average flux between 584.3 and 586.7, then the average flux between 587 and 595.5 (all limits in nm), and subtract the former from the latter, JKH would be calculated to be -0.20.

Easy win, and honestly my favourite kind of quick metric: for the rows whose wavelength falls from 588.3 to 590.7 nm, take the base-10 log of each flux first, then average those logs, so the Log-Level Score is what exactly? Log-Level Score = 0.545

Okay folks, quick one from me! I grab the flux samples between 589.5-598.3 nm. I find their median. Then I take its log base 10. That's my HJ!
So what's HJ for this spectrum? 0.60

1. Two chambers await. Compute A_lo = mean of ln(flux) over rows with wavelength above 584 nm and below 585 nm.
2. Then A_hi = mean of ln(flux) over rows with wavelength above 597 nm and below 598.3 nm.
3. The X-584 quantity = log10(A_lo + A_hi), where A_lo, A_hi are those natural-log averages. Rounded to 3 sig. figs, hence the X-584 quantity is 0.460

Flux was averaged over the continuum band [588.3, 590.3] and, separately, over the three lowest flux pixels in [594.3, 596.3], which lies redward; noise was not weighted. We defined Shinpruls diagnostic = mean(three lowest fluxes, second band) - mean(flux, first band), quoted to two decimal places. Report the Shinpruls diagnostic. 0.56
